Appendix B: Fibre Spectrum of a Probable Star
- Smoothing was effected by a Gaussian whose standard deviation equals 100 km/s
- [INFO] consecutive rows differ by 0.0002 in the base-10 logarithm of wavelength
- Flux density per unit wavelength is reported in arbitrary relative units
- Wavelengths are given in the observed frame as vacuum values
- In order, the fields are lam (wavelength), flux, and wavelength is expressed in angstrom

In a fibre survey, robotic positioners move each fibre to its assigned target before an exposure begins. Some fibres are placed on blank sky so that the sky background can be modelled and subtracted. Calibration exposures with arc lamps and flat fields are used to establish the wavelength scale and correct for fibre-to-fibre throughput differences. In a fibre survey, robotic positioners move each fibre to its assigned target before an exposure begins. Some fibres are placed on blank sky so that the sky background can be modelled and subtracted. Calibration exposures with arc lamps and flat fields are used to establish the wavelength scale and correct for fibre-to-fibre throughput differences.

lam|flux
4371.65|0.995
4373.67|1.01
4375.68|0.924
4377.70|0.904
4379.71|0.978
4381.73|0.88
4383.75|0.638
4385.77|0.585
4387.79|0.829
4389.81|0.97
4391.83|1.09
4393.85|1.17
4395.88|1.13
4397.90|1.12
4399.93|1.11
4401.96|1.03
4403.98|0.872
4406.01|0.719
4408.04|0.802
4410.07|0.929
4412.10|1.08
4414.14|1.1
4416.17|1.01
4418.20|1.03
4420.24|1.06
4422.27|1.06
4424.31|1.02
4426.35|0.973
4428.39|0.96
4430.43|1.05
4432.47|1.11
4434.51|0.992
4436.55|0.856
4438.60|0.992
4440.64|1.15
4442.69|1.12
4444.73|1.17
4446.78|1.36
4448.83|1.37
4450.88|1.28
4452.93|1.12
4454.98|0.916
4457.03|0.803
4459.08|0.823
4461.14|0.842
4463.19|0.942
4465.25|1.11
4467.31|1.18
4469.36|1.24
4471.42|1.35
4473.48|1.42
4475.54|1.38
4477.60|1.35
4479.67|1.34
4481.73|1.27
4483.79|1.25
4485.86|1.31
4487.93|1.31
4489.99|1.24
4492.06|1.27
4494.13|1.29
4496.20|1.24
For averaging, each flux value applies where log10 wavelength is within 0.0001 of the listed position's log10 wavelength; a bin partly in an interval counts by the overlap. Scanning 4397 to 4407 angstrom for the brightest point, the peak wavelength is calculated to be 4397.90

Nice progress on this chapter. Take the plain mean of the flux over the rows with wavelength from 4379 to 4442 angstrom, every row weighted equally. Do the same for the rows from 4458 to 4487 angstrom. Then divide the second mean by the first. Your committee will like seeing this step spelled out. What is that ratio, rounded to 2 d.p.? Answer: 1.23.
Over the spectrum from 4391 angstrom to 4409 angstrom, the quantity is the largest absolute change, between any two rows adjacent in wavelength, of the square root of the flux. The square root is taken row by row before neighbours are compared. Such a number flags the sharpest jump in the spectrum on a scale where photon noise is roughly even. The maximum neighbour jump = 0.09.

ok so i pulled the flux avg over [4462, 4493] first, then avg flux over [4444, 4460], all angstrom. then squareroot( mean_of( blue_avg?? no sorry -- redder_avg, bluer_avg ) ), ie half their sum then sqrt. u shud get 1.088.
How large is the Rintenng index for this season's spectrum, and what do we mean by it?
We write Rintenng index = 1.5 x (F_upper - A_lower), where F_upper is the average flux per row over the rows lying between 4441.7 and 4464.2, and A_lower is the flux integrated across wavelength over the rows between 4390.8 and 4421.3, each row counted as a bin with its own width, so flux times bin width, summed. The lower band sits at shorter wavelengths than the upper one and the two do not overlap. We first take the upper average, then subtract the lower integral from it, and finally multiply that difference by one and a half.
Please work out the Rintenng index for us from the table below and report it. -45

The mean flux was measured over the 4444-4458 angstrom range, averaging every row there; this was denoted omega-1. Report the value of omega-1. 1.1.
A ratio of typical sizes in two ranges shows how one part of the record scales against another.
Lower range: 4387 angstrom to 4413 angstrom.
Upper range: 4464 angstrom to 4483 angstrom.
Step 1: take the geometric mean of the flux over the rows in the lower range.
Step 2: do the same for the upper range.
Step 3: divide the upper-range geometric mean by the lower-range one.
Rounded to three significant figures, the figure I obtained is 1.32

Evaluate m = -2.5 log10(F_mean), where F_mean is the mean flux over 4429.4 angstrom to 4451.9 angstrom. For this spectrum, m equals -0.13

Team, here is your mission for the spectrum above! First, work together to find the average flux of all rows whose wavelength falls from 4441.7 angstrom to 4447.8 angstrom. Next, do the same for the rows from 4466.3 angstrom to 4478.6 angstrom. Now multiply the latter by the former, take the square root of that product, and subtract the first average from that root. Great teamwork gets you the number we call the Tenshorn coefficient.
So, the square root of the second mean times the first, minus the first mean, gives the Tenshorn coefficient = 0.05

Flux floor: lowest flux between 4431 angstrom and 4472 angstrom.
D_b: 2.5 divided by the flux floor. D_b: 3.11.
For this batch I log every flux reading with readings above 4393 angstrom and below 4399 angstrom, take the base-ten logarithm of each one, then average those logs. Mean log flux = 0.06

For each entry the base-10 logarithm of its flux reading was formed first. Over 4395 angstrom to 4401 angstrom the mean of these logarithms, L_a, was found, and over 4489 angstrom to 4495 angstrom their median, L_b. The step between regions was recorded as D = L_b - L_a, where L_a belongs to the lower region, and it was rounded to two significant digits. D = 0.055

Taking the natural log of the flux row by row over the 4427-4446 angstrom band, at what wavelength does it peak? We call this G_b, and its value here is 4444.73 angstrom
